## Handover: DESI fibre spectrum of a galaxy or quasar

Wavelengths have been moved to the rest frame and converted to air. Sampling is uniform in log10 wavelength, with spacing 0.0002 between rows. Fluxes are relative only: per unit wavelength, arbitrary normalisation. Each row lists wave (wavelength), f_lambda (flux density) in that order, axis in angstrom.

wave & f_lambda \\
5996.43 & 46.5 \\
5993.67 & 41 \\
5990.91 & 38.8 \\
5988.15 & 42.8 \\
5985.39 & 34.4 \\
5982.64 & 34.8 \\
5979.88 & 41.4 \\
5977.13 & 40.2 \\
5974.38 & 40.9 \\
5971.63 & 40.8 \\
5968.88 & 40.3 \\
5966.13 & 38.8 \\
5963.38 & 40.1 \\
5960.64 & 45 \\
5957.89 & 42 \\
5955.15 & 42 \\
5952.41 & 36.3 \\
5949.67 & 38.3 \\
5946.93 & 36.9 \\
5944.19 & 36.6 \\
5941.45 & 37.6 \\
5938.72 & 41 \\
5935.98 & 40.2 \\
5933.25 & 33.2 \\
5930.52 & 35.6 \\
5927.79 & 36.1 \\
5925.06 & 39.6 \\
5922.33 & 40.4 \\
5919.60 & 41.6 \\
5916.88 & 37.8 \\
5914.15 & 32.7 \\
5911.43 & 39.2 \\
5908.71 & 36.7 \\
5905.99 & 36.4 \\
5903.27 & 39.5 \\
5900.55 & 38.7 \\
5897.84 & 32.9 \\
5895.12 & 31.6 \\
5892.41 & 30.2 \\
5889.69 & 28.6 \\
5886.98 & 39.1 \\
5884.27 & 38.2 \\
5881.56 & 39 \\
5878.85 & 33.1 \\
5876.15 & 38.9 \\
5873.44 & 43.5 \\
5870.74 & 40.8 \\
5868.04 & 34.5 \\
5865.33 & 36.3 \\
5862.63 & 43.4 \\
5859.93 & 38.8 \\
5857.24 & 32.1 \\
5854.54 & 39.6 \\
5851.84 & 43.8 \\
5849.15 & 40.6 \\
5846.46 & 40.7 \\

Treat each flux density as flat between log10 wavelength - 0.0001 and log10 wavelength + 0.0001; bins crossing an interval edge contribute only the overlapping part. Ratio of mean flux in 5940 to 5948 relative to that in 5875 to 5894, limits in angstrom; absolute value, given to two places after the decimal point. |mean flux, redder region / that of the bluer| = 1.05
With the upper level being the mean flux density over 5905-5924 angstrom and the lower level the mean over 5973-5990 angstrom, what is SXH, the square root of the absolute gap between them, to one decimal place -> 1.1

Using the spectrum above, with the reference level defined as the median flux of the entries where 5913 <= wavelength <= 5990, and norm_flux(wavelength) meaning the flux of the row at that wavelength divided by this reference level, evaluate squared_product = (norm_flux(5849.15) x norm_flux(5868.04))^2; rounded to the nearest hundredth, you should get 0.78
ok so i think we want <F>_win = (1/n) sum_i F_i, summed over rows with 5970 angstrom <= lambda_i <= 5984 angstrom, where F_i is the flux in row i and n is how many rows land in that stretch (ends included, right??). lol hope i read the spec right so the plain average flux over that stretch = 39.6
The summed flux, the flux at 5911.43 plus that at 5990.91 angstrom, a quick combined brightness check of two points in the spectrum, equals 78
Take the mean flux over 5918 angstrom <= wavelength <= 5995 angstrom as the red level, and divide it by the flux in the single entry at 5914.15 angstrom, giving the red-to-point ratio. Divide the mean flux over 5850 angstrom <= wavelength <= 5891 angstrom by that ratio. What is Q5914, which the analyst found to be 31.7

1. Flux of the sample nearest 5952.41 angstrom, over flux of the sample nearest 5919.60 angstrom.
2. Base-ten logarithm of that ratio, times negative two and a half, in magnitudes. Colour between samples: 0.15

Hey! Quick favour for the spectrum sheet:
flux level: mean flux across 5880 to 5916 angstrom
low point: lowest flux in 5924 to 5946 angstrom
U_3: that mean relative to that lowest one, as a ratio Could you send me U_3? 1.07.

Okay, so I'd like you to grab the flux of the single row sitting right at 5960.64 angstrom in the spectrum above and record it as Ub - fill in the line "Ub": 45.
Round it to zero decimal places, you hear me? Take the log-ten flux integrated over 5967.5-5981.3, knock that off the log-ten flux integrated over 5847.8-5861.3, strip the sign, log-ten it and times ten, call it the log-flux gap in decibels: -1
